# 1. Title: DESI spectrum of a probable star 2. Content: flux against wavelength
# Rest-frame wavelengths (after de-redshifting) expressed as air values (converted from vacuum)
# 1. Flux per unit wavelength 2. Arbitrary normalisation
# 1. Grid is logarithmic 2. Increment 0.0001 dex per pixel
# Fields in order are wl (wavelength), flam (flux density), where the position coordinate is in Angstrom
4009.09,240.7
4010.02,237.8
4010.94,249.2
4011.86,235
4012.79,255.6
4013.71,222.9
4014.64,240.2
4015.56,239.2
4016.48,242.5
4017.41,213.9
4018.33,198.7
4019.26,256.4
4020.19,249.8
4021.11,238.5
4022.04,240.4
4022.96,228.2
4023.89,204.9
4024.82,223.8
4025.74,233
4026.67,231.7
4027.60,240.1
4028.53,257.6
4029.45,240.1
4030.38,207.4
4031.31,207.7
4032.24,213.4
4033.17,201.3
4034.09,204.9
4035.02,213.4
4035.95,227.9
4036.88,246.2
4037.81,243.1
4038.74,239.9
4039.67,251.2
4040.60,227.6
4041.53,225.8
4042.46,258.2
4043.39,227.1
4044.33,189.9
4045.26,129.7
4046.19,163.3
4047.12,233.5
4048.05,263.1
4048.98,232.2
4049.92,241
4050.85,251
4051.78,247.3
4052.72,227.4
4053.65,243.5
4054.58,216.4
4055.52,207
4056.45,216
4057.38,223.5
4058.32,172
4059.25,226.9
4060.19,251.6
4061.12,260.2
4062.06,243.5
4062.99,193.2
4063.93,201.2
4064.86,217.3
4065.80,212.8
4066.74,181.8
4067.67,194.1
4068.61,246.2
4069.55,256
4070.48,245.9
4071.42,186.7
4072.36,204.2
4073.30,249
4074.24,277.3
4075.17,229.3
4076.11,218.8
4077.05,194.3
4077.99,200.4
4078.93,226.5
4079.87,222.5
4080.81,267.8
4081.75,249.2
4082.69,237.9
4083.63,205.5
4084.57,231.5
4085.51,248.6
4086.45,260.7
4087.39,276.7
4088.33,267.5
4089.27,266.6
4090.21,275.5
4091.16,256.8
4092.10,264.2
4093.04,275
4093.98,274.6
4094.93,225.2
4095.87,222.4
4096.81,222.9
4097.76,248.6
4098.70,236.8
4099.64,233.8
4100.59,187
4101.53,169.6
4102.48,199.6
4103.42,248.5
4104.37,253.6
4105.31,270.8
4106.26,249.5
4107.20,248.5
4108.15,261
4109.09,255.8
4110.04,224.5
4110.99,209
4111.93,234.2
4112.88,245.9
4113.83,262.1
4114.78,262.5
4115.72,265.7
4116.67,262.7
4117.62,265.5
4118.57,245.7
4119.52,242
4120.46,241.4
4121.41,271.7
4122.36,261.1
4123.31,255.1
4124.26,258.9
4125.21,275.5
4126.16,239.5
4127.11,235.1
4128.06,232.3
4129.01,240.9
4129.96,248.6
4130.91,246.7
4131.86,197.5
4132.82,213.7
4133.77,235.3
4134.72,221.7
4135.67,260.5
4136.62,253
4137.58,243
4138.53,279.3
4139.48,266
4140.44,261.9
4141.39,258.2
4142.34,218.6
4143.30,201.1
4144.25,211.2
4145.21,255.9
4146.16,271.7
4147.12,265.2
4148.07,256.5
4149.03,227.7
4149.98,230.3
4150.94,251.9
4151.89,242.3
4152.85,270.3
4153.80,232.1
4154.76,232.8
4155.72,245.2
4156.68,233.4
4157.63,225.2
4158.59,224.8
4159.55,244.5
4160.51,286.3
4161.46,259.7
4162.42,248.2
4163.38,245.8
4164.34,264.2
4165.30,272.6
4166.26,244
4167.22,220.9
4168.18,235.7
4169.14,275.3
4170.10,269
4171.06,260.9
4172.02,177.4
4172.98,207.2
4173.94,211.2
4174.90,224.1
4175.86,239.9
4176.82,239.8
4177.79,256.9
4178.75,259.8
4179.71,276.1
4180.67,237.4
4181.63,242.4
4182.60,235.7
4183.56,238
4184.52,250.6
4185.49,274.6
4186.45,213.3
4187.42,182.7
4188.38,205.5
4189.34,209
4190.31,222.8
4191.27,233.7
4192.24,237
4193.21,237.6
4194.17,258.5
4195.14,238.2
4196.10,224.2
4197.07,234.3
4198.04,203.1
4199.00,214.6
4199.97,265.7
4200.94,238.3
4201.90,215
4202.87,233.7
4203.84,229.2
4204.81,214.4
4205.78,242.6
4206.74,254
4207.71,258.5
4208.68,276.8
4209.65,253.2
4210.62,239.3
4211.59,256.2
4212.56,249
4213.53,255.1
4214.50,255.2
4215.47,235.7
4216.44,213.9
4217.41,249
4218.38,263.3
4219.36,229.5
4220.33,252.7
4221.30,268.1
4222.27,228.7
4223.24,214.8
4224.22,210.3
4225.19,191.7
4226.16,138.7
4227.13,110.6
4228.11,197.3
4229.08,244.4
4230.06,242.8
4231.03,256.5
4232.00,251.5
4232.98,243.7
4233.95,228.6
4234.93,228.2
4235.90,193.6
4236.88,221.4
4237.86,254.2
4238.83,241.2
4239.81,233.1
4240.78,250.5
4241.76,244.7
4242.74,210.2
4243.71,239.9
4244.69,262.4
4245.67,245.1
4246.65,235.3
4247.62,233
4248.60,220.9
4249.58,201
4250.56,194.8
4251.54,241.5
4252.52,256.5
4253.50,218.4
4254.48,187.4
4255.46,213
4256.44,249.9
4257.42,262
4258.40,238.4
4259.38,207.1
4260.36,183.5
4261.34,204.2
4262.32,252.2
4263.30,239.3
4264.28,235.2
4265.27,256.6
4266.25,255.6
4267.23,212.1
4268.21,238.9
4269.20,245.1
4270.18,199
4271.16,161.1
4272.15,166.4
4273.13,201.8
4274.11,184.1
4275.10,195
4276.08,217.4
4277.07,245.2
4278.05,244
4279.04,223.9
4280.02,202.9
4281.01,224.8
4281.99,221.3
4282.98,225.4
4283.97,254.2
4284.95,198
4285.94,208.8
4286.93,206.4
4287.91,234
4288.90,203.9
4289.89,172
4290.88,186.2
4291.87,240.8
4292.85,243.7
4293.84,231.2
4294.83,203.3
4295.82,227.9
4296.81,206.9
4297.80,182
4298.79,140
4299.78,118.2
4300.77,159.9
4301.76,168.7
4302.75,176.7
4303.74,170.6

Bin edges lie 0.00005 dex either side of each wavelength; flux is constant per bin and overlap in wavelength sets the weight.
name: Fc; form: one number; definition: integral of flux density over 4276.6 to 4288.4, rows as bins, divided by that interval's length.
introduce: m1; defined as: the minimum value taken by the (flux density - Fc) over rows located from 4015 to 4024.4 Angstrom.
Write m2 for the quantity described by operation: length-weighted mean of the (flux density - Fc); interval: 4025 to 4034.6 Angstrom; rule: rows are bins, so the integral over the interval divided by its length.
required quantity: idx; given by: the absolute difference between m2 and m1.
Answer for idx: 25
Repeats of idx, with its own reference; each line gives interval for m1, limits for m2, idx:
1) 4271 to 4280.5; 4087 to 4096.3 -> 99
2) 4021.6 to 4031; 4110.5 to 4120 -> 45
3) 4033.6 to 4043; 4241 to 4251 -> 25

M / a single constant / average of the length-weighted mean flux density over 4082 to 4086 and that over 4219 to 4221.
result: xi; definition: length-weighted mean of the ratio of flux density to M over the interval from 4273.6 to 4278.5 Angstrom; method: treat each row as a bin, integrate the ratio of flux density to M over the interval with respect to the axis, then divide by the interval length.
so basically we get 0.91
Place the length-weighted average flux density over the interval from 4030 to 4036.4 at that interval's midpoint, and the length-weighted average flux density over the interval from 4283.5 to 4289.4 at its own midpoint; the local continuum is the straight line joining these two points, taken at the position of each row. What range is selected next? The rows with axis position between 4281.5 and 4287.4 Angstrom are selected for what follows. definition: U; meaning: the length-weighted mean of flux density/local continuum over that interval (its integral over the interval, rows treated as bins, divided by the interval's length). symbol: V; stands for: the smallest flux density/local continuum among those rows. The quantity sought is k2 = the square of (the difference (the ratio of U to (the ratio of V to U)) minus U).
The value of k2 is 0.01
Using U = 1.01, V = 0.91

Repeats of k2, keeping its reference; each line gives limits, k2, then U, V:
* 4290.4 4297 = 0.04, 1.01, 0.86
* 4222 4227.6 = 0.29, 0.84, 0.51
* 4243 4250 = 0.03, 1.08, 0.93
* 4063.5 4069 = 0.02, 0.98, 0.86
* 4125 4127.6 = 0.00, 1.16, 1.10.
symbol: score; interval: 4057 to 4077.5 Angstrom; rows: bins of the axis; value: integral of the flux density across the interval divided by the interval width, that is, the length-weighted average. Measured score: 222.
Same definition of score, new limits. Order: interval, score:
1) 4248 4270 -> 227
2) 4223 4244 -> 220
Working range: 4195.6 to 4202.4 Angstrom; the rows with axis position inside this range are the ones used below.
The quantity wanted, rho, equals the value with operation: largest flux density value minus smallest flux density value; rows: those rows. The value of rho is 63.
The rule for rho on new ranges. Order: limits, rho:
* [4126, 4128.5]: 7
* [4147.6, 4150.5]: 29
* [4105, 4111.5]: 62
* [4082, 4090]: 71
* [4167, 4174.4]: 98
